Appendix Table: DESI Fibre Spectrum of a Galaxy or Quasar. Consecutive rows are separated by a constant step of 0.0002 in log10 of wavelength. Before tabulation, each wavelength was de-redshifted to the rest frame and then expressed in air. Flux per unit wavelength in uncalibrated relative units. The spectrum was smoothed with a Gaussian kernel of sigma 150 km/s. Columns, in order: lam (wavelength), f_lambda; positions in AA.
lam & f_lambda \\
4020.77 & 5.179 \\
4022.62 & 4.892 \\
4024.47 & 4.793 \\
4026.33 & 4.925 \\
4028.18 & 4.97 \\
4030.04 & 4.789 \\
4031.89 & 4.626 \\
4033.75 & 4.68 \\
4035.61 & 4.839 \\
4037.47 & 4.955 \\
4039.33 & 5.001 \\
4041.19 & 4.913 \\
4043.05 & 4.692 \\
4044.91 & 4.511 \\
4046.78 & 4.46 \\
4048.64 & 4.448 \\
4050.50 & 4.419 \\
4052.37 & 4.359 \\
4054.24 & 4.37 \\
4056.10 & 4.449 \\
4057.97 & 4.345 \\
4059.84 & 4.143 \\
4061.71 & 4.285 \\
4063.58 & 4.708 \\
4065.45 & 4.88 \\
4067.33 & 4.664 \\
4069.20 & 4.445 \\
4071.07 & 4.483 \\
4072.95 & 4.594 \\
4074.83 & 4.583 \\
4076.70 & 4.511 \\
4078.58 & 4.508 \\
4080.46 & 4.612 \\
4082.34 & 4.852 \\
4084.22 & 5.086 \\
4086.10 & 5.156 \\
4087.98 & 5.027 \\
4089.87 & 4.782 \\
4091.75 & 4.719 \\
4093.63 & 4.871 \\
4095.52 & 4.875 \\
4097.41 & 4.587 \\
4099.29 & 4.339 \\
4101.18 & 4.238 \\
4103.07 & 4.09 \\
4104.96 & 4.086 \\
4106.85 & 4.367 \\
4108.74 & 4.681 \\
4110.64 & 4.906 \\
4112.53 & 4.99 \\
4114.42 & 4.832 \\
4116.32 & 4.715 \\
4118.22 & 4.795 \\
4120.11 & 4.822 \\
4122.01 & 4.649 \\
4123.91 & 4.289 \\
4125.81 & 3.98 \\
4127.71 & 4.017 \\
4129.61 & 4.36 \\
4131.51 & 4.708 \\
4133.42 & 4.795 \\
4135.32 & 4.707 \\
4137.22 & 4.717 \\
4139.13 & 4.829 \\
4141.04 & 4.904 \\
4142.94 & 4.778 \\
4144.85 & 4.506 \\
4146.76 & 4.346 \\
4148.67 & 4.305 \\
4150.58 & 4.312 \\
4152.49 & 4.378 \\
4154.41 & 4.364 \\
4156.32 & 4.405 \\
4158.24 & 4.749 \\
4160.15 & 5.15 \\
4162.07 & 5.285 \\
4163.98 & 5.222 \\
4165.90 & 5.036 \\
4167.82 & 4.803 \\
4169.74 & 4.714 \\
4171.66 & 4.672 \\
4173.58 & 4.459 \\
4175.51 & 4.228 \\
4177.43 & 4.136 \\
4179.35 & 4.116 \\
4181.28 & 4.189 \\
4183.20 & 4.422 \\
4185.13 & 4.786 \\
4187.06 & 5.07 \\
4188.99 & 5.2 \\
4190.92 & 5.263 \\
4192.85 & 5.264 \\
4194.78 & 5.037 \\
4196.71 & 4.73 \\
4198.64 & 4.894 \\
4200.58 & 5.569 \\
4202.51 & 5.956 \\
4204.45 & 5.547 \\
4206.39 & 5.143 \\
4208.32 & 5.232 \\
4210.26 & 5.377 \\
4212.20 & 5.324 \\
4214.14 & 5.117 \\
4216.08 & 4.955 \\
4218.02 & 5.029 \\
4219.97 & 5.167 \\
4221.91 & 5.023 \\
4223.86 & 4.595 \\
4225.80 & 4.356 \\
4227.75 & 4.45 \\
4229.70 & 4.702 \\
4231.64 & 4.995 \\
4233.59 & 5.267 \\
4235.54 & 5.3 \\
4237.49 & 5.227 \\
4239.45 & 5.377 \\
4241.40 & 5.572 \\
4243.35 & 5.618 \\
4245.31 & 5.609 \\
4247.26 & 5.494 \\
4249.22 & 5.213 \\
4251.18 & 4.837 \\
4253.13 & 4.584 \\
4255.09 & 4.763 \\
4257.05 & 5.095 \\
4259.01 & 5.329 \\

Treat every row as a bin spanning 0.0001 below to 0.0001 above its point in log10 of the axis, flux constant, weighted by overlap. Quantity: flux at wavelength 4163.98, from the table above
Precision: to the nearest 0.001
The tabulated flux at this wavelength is 5.222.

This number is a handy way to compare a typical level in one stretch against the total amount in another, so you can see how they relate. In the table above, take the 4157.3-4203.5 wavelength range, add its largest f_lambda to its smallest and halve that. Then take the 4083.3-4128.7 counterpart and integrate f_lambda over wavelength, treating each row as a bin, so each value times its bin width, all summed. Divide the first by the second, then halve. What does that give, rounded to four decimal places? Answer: 0.0120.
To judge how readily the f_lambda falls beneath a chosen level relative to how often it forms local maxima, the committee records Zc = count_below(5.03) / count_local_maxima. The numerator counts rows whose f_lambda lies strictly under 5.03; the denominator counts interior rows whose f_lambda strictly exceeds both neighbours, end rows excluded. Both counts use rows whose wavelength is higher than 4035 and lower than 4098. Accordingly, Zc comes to 5.3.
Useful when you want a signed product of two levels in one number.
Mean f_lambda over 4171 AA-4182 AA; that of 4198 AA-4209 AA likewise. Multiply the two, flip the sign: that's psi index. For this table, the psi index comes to -23.2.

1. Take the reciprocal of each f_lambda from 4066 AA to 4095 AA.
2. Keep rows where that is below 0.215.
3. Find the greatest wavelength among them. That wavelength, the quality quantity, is 4093.63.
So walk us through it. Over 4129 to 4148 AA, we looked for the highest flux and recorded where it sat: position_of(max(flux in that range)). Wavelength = 4141.04 AA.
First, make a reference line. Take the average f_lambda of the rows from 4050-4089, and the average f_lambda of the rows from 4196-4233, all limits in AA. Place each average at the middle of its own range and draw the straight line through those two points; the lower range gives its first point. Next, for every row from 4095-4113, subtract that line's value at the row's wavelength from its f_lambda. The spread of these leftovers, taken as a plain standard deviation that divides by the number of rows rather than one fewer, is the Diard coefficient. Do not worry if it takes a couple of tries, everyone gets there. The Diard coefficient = 0.317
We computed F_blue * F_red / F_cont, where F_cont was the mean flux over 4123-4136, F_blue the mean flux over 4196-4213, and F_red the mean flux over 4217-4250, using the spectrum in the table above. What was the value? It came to 6.2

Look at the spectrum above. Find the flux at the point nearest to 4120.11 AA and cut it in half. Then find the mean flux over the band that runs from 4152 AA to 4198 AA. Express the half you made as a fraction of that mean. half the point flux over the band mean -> 0.51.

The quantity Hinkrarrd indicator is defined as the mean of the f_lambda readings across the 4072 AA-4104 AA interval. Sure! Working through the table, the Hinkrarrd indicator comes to 4.67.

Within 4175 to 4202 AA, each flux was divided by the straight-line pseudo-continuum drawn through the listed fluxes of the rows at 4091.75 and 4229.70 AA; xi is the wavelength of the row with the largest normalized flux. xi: 4200.58 AA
